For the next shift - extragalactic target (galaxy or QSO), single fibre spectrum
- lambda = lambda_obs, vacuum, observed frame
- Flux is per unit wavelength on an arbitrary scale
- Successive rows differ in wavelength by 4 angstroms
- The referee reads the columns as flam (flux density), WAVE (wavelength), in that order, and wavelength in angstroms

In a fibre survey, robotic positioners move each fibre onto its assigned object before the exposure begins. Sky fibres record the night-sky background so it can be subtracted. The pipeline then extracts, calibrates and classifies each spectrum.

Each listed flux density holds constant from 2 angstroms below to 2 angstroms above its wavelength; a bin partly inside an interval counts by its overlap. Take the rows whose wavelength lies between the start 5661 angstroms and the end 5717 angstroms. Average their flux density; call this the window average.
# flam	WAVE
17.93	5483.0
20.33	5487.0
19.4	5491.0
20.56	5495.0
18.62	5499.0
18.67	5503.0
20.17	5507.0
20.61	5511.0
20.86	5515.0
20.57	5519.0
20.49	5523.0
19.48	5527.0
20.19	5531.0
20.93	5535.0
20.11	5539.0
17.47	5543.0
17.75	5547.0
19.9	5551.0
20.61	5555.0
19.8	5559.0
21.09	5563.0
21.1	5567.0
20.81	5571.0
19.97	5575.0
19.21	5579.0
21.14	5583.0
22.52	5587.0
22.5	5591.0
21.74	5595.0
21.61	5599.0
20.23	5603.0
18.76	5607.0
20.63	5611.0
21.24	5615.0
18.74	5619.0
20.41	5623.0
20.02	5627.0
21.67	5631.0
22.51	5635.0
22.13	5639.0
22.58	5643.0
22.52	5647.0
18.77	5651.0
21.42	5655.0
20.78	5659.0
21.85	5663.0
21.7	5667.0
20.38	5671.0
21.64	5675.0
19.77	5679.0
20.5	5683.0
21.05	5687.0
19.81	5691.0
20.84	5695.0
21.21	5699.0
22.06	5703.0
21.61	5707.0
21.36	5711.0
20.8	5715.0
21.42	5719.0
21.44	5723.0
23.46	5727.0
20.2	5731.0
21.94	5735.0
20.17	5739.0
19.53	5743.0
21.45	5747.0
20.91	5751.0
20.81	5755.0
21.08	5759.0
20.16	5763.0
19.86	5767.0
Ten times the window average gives 210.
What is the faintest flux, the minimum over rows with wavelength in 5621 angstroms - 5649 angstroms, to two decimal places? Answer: 20.02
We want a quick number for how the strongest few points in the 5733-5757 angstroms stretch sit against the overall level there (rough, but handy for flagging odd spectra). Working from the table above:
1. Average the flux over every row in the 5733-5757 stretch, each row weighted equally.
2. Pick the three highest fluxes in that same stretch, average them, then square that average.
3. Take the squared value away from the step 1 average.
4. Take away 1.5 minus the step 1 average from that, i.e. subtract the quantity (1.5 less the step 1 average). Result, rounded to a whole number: -419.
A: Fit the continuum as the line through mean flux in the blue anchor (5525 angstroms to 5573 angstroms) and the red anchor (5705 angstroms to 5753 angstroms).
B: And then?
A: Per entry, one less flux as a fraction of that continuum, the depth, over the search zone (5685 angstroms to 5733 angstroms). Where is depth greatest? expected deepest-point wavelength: 5691.0 angstroms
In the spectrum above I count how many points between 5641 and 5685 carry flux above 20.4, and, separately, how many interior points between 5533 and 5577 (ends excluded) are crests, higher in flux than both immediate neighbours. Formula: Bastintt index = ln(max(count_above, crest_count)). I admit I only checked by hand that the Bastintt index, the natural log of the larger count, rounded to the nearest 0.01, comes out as 2.08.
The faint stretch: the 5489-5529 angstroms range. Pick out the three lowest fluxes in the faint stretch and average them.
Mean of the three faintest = 18.9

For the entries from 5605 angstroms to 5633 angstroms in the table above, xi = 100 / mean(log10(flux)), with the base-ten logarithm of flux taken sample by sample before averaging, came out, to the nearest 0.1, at 76.6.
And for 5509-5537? 76.3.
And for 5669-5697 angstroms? 76.2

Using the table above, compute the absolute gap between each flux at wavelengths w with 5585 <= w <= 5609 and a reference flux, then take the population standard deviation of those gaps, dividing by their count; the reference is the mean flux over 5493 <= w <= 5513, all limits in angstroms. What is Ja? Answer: 0.85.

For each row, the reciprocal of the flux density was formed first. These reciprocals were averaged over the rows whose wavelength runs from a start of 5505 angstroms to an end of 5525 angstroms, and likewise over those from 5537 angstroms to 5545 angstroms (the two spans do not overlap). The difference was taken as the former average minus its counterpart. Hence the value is -0.0048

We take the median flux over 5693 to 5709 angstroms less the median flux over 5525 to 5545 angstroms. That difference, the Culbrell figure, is 1.3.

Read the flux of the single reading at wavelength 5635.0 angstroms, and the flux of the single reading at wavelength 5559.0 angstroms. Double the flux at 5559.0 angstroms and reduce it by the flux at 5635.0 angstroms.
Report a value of 17.1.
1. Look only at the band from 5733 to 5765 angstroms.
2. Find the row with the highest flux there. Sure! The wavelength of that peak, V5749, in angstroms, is 5735.0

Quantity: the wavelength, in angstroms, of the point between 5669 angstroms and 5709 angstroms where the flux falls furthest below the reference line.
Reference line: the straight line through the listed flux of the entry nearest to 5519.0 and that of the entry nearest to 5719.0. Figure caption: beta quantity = 5691.0 angstroms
